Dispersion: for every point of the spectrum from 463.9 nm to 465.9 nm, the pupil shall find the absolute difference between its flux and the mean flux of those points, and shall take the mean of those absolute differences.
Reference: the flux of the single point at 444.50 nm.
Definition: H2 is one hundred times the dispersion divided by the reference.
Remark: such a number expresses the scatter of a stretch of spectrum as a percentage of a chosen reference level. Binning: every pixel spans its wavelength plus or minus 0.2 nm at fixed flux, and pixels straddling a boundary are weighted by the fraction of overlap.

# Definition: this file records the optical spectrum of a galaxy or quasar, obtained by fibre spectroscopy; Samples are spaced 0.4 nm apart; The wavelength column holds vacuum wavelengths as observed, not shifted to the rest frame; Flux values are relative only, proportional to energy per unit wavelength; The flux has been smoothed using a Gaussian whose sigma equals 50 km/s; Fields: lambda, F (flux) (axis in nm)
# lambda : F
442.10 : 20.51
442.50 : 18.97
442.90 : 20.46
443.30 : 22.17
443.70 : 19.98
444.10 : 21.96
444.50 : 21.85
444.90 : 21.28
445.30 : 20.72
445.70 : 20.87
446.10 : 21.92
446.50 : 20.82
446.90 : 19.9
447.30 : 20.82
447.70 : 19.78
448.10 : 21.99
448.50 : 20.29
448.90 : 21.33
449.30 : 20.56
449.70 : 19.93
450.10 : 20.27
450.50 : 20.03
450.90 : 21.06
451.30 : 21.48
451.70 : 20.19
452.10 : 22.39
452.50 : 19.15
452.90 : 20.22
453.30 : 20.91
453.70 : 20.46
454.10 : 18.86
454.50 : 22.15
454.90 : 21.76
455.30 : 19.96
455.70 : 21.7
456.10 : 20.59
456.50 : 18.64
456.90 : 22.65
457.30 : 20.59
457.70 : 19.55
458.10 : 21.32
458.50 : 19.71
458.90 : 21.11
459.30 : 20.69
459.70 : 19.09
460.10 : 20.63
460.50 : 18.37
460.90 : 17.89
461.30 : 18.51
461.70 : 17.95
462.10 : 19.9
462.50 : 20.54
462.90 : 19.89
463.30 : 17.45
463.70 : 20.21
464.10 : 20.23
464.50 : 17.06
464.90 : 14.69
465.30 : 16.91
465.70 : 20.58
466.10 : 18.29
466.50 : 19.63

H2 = 9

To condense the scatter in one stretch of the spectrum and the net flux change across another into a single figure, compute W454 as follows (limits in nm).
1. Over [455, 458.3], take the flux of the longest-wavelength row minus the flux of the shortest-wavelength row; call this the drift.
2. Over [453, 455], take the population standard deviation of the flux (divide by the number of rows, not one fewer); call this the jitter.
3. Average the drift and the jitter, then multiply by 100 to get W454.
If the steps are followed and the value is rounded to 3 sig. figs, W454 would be 126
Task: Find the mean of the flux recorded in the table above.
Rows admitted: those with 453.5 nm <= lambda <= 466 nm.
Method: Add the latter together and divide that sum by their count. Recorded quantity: 19.7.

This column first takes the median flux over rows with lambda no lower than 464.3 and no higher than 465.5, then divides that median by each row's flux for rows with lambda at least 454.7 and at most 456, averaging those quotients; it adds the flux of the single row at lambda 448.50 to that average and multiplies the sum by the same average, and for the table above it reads 16.9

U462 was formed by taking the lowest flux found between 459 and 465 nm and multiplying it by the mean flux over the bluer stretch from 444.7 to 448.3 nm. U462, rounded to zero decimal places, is 307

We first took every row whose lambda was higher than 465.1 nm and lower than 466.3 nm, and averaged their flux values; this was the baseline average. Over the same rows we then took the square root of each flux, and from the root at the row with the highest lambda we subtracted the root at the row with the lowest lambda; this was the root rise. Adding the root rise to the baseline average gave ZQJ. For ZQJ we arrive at 18.8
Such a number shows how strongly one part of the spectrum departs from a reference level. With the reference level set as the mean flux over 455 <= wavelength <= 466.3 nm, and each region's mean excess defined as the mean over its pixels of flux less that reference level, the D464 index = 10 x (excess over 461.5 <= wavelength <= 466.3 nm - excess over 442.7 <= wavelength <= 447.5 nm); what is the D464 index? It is -24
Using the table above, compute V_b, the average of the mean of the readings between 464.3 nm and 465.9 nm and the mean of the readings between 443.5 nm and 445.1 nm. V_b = 19.3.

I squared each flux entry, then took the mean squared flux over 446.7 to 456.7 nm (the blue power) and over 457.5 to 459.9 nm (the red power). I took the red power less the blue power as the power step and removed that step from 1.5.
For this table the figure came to 15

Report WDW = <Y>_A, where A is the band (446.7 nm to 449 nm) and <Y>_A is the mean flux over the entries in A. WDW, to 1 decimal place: 20.7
